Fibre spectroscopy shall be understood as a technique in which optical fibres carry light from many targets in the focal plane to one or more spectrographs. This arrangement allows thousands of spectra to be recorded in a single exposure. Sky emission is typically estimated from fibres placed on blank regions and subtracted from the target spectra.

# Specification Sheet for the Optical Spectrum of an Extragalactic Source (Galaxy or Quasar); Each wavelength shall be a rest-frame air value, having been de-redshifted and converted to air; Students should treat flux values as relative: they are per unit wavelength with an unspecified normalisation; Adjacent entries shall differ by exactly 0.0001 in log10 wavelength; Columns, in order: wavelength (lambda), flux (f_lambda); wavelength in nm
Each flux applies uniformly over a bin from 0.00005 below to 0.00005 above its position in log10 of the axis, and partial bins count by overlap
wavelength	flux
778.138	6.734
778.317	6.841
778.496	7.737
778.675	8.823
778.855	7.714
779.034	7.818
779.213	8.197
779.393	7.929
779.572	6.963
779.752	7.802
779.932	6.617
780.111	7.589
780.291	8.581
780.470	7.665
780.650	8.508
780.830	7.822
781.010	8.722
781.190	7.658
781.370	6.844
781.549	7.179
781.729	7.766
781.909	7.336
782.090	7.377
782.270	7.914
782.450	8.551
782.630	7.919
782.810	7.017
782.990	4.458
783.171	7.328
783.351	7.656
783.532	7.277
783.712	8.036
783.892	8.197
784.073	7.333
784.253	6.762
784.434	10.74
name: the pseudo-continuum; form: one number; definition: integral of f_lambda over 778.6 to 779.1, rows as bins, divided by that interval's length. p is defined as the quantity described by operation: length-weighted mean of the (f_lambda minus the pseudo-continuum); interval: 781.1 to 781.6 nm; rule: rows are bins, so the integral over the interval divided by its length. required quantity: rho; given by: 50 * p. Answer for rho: -44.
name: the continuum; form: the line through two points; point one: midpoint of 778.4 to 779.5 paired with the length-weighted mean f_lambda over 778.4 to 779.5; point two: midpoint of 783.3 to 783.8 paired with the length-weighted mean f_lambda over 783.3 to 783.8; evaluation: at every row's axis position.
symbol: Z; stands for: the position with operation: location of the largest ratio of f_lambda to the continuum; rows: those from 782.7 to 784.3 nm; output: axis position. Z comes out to 783.892 nm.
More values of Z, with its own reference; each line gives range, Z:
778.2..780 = 778.675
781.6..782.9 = 782.450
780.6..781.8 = 781.010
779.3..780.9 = 780.291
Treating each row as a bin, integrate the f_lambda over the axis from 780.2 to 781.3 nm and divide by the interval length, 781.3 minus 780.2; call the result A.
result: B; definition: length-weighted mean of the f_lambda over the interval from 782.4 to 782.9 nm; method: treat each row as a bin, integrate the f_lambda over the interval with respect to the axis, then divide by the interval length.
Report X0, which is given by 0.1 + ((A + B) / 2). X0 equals 8.1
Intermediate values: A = 8.13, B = 7.78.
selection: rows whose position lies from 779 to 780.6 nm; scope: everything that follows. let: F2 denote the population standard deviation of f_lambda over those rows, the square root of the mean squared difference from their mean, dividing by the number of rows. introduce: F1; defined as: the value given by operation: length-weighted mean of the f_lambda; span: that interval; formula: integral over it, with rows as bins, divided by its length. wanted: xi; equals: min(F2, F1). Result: 0.56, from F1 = 7.70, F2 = 0.56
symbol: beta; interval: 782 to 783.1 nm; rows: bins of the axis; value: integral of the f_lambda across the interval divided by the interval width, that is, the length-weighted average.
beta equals 7.21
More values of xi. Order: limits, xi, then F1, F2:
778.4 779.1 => 0.46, 8.02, 0.46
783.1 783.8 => 0.30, 7.58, 0.30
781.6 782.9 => 0.47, 7.68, 0.47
